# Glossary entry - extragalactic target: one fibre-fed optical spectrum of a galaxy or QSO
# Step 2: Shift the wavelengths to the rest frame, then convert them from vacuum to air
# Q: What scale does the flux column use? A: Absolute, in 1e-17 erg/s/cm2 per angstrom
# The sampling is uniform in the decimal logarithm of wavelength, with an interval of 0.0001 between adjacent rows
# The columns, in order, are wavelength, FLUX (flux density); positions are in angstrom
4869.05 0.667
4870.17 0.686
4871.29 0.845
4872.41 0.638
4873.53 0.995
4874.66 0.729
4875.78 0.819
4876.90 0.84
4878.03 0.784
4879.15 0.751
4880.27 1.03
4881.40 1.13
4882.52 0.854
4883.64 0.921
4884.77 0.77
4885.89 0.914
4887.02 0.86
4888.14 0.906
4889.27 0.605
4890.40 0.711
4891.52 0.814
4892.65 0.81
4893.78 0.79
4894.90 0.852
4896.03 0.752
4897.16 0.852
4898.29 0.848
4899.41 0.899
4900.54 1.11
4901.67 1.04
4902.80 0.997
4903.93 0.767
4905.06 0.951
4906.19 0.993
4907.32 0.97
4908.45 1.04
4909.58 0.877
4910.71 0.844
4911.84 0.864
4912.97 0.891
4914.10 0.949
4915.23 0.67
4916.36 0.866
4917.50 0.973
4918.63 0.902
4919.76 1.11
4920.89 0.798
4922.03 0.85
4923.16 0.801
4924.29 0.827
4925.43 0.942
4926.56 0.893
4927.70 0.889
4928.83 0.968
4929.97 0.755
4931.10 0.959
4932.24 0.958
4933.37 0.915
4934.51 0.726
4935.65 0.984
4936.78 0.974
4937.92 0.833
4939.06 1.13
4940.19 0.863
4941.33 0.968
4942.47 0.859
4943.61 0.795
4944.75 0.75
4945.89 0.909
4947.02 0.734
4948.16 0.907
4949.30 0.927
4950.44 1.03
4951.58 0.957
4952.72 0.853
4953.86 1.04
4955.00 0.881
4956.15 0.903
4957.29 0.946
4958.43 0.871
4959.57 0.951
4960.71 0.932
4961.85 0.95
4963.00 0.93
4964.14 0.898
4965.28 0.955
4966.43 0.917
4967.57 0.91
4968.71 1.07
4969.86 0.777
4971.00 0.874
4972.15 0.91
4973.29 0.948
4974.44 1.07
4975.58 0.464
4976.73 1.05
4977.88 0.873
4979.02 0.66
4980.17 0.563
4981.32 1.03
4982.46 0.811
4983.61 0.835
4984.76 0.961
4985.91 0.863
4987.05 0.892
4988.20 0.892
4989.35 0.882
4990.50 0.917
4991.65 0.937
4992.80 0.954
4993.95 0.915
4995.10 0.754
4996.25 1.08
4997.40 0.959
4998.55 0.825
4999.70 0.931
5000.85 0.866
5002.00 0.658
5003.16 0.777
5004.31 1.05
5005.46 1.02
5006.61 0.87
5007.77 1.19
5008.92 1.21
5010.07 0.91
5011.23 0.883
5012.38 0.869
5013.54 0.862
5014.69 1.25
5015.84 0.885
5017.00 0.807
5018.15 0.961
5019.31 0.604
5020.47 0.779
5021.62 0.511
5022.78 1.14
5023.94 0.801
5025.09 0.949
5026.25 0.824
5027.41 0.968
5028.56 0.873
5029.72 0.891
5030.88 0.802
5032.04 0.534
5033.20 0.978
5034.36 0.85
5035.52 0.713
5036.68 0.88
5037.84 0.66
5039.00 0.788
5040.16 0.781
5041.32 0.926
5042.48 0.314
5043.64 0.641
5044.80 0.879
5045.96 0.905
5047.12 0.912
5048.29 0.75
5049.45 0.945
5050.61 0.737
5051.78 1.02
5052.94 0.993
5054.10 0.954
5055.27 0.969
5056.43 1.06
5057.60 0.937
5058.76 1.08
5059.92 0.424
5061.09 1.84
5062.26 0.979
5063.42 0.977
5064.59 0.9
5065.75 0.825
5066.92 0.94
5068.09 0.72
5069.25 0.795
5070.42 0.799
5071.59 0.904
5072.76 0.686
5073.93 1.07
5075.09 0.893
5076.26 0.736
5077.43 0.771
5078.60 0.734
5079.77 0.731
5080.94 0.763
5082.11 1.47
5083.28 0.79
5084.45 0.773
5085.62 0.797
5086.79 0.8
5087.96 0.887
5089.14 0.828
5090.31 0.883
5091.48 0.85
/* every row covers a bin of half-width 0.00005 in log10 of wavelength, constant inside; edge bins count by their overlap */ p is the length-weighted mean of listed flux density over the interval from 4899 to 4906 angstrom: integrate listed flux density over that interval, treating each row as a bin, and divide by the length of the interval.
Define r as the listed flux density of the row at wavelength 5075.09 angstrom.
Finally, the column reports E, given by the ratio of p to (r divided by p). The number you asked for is 1.0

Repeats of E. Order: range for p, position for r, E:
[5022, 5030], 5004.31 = 0.8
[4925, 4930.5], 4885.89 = 0.9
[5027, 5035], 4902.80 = 0.7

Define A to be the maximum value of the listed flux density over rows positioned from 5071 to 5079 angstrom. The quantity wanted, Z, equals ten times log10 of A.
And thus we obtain 0.29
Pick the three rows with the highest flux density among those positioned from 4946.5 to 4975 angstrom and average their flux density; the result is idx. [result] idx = 1.06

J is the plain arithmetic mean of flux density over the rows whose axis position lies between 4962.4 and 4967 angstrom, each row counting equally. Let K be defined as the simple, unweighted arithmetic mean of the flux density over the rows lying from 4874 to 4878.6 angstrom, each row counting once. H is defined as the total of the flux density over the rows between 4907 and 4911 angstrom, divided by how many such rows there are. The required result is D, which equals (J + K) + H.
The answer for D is 2.65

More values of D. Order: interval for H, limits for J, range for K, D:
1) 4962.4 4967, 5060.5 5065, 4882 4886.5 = 2.96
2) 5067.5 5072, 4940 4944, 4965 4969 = 2.64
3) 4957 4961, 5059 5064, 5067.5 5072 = 2.78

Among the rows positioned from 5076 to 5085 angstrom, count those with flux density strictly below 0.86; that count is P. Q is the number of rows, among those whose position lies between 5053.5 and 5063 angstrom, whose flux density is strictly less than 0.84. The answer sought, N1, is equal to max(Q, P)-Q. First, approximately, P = 7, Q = 1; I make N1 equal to 6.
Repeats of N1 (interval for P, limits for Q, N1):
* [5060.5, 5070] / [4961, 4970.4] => 2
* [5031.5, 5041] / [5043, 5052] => 3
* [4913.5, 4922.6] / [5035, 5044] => 0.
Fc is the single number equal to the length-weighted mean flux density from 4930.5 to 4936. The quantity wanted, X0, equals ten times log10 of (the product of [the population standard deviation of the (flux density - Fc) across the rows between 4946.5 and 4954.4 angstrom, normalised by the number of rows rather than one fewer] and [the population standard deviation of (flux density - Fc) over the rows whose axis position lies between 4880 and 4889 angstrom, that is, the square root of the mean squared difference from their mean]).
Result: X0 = -19.9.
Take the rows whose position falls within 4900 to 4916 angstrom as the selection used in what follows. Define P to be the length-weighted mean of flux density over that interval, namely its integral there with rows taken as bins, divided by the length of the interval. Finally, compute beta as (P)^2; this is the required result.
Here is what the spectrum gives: 0.86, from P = 0.92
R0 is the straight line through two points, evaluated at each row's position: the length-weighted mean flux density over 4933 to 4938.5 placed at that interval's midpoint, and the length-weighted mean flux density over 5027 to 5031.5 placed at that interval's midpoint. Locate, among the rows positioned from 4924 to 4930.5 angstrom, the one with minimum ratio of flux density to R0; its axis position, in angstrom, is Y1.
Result 4929.97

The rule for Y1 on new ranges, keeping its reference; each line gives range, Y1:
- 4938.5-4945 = 4944.75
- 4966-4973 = 4969.86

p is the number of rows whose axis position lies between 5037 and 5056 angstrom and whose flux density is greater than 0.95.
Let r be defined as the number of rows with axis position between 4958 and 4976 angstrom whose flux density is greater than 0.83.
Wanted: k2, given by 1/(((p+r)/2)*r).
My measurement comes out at 0.008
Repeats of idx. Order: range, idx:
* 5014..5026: 1.12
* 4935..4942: 1.03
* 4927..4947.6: 1.03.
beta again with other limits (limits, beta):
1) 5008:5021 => 0.84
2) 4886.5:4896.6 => 0.62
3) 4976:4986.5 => 0.71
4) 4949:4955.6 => 0.90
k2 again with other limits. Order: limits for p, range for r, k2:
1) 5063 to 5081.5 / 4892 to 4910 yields 0.012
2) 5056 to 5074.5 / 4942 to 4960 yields 0.008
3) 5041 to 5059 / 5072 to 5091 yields 0.036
